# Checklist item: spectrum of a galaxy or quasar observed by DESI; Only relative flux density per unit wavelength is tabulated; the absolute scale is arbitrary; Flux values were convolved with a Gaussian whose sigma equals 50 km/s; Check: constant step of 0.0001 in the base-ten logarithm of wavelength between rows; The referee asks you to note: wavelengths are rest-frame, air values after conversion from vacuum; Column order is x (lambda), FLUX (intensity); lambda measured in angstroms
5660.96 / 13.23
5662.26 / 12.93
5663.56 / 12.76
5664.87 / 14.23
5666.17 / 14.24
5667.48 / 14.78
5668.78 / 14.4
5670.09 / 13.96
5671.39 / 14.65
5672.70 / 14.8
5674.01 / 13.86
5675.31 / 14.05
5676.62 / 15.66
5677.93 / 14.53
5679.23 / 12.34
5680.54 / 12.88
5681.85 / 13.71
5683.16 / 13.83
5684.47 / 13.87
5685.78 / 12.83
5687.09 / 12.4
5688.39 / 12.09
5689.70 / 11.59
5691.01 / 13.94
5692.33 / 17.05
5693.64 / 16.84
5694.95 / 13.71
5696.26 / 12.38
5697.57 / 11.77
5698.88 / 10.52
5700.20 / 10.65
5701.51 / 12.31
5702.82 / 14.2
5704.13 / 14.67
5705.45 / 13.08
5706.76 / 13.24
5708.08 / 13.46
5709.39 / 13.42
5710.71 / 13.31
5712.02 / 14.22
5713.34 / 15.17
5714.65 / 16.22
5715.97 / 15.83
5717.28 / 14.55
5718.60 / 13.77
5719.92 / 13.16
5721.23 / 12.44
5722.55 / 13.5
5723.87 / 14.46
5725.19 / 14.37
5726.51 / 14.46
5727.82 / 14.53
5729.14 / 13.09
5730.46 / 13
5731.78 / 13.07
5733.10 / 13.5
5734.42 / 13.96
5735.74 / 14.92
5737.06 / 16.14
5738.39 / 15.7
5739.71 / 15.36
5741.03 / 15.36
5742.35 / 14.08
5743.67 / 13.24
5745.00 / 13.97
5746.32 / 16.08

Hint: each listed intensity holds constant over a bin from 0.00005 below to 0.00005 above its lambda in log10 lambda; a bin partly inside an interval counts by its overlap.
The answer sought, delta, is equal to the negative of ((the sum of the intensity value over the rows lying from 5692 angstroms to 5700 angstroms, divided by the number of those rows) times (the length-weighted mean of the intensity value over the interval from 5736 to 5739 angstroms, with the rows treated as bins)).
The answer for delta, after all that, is -216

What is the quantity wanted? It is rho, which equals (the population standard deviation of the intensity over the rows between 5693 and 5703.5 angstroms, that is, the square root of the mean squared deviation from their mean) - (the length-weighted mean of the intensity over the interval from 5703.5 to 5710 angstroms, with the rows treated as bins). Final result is -11.6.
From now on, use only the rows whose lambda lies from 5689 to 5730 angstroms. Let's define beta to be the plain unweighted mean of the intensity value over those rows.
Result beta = 13.7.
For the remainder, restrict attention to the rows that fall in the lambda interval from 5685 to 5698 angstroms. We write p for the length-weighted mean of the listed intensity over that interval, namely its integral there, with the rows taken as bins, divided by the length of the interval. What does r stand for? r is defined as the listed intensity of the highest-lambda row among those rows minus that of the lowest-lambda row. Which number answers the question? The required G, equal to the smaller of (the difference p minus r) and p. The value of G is 13.5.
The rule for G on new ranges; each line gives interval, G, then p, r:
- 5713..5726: 14.3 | 14.3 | -0.8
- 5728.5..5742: 12.1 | 14.4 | 2.3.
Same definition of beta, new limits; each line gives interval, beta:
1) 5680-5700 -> 13.3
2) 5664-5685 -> 14.1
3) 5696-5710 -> 12.7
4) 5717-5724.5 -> 13.6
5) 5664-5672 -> 14.4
